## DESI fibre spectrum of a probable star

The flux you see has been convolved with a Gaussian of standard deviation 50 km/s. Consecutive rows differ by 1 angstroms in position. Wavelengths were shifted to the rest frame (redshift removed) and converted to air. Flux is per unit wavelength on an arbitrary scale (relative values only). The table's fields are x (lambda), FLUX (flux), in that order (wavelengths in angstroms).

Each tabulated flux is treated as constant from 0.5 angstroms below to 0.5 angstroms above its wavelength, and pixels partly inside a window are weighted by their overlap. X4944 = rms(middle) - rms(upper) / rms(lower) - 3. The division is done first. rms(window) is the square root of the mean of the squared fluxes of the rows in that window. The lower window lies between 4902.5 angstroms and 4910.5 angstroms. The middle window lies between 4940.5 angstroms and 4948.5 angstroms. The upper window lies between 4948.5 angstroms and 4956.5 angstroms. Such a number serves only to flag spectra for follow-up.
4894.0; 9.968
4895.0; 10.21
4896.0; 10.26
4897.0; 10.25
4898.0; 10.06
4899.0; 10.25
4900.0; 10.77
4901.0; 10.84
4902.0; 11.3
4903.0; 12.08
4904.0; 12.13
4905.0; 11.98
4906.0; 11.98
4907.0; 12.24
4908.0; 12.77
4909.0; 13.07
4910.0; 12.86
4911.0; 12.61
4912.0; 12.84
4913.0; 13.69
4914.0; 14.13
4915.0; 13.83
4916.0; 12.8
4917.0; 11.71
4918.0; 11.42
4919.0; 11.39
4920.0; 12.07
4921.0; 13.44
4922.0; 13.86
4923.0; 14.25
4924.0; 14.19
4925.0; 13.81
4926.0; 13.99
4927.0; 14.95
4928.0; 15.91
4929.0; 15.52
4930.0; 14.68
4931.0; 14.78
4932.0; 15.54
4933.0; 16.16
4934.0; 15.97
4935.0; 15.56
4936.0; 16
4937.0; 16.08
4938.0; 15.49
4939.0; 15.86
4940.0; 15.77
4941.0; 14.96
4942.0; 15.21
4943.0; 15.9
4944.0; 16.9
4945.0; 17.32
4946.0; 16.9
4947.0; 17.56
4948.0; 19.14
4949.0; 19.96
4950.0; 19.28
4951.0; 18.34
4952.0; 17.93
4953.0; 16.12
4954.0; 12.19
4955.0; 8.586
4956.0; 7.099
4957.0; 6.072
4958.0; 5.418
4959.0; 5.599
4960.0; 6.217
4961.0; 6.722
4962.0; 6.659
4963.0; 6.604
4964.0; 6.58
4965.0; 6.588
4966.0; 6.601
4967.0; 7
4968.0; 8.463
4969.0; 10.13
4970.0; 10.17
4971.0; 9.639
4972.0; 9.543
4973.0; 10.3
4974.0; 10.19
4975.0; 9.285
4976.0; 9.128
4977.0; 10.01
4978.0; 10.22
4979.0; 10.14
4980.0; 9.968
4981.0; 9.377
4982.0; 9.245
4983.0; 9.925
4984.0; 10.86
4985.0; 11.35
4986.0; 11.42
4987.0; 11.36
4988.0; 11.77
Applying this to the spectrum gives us 13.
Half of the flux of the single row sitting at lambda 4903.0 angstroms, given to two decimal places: 6.04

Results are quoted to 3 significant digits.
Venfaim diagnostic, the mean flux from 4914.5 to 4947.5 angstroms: 14.8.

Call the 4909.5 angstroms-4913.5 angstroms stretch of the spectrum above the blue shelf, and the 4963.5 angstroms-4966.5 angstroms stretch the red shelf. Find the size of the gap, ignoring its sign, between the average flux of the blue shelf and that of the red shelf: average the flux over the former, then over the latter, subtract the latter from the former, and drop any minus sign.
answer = 6.4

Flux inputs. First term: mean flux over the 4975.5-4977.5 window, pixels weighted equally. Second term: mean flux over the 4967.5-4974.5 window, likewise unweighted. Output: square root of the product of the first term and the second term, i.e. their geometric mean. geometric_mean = 9.7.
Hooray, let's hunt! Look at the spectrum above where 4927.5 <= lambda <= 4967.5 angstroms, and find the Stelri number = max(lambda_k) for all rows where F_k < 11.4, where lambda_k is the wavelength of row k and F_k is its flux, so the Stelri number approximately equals 4967.0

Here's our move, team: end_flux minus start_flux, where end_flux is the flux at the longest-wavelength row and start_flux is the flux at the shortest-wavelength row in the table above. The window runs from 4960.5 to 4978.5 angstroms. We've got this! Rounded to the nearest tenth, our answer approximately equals 3.5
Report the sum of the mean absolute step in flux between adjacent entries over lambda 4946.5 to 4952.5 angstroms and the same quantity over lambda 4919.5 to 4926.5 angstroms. 1.35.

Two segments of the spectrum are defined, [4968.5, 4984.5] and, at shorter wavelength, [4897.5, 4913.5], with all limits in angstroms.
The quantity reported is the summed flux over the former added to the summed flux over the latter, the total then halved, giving 175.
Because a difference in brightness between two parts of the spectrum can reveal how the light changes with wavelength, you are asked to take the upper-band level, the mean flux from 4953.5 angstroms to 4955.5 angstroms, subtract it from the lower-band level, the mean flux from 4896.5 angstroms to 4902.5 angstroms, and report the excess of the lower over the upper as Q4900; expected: 0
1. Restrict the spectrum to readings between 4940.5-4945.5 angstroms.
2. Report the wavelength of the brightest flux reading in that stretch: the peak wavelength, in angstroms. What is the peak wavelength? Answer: 4945.0 angstroms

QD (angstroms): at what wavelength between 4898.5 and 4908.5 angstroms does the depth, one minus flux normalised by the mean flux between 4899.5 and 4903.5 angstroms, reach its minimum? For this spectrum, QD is 4908.0 angstroms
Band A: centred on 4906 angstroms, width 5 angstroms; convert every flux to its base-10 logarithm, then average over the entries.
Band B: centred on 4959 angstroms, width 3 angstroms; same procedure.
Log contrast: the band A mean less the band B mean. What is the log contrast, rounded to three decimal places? 0.328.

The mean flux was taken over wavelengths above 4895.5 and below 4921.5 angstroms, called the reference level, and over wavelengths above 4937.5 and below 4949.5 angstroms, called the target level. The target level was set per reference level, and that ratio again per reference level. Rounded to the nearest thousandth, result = 0.116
